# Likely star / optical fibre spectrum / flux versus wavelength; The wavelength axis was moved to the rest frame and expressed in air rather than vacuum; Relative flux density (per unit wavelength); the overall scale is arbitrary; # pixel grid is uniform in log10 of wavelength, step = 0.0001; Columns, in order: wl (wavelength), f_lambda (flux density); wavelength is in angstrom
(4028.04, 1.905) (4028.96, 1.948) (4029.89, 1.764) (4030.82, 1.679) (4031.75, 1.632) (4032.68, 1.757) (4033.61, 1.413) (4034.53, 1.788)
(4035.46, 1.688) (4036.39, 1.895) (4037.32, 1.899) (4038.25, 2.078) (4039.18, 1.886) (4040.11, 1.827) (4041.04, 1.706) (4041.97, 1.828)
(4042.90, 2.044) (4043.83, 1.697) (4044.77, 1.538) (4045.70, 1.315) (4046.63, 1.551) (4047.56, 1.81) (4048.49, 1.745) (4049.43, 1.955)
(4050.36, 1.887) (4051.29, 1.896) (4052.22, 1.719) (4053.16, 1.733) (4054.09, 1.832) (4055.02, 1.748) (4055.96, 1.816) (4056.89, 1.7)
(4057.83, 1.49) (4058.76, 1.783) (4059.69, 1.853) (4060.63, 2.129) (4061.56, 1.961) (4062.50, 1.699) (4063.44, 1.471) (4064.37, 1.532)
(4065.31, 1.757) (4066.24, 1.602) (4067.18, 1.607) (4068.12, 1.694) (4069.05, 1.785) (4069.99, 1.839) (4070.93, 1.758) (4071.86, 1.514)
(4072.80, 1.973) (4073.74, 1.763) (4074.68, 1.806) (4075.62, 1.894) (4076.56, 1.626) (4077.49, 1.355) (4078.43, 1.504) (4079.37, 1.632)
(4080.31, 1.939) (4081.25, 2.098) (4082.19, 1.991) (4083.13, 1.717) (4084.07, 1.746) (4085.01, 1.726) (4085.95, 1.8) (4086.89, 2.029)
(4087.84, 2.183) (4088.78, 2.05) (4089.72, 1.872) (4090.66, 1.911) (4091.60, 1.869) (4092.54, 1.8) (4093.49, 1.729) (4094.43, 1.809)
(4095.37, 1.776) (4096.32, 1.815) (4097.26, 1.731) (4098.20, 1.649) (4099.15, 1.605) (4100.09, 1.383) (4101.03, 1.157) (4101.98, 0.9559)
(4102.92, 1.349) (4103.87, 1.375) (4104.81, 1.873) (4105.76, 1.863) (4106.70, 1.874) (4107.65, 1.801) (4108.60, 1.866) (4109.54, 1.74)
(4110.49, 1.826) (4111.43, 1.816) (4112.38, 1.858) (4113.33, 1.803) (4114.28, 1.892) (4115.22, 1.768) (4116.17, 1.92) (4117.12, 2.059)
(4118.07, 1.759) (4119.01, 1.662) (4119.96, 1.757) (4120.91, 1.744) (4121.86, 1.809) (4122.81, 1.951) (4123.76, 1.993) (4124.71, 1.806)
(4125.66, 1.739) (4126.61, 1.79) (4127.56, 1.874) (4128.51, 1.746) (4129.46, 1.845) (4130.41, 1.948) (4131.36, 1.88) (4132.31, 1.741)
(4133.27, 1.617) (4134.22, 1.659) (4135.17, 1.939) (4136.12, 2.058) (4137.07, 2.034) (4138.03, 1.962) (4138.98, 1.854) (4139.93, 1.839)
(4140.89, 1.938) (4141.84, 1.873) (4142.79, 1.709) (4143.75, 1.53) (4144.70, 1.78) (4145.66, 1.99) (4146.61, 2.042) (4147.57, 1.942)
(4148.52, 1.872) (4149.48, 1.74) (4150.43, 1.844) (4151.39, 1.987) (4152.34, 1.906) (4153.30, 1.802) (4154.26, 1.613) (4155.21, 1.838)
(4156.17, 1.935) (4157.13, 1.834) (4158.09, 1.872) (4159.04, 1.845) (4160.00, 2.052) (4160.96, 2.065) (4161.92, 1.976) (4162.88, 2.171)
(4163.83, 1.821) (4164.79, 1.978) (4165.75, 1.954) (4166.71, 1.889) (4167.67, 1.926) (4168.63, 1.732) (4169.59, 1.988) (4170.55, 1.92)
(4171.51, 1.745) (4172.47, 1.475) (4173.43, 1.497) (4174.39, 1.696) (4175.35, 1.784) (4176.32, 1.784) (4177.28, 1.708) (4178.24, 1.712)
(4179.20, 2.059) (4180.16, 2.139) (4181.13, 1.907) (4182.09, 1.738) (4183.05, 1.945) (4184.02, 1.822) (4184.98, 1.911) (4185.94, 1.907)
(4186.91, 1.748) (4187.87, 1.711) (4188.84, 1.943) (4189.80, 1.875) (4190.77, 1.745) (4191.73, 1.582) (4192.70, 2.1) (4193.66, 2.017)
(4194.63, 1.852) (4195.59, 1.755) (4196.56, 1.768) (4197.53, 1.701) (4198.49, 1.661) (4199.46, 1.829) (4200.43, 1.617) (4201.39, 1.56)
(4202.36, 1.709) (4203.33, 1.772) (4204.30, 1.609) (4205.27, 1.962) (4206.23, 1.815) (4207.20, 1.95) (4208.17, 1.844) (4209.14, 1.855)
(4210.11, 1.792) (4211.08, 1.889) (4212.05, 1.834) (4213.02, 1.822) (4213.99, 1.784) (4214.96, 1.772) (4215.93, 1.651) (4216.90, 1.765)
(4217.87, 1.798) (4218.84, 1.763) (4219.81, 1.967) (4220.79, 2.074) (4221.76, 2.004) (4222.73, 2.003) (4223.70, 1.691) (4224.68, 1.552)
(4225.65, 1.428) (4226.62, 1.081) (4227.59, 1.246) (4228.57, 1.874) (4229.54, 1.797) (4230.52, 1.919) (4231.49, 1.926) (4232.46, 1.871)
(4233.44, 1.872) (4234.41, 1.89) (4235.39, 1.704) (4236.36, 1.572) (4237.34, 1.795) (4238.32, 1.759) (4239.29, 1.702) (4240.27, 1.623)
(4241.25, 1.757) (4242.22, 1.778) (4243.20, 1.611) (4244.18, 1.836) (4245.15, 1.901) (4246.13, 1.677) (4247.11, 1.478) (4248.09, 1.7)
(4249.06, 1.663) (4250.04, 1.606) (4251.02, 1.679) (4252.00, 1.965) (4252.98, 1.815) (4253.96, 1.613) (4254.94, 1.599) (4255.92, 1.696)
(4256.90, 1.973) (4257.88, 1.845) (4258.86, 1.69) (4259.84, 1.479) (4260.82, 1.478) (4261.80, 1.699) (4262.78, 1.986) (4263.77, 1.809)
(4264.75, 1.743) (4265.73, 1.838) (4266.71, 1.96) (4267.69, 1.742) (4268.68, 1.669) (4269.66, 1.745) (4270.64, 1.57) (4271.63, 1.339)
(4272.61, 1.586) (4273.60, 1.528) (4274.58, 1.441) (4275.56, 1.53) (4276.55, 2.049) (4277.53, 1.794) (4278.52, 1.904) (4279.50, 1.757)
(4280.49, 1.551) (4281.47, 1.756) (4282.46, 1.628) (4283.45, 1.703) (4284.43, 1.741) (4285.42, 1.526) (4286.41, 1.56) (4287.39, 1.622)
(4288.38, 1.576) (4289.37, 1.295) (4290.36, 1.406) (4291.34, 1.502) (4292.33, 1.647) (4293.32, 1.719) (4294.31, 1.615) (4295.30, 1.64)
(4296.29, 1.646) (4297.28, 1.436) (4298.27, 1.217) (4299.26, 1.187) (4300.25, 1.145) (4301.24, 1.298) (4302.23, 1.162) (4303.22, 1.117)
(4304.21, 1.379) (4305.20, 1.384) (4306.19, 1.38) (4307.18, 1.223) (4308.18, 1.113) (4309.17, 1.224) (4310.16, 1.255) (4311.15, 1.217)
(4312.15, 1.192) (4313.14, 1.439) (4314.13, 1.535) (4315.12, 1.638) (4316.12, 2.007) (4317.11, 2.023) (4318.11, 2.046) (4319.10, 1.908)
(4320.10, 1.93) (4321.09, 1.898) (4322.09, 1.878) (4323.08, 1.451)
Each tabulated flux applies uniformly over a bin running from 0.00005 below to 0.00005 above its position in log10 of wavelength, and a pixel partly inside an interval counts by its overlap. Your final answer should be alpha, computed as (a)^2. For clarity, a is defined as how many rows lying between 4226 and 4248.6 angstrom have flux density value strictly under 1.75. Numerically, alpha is 100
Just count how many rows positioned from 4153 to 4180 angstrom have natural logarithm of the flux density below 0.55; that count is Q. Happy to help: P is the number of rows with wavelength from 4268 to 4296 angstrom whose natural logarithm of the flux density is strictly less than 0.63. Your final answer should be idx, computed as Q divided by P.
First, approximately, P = 26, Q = 7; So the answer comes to 0.27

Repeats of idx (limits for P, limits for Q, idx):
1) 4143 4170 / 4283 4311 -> 2.08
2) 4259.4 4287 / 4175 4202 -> 0.33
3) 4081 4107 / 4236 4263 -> 0.77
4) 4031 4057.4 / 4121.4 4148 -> 0.20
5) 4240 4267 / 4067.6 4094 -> 0.39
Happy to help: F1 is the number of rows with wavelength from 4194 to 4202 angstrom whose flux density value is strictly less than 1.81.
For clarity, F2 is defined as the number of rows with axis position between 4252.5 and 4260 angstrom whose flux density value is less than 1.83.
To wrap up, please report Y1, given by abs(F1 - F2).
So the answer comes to 0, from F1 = 6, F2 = 6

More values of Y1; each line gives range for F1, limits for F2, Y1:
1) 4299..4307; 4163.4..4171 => 6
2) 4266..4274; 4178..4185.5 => 4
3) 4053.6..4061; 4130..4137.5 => 1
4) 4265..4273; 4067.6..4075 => 0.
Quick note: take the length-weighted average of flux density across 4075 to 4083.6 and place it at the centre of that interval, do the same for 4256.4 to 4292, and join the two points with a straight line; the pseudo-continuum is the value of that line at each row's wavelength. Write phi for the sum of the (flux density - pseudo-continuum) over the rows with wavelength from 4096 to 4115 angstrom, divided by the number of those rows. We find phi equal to -0.08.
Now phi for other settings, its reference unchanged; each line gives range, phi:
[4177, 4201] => 0.13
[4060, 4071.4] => -0.02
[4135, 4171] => 0.18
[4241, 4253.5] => 0.05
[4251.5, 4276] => 0.02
